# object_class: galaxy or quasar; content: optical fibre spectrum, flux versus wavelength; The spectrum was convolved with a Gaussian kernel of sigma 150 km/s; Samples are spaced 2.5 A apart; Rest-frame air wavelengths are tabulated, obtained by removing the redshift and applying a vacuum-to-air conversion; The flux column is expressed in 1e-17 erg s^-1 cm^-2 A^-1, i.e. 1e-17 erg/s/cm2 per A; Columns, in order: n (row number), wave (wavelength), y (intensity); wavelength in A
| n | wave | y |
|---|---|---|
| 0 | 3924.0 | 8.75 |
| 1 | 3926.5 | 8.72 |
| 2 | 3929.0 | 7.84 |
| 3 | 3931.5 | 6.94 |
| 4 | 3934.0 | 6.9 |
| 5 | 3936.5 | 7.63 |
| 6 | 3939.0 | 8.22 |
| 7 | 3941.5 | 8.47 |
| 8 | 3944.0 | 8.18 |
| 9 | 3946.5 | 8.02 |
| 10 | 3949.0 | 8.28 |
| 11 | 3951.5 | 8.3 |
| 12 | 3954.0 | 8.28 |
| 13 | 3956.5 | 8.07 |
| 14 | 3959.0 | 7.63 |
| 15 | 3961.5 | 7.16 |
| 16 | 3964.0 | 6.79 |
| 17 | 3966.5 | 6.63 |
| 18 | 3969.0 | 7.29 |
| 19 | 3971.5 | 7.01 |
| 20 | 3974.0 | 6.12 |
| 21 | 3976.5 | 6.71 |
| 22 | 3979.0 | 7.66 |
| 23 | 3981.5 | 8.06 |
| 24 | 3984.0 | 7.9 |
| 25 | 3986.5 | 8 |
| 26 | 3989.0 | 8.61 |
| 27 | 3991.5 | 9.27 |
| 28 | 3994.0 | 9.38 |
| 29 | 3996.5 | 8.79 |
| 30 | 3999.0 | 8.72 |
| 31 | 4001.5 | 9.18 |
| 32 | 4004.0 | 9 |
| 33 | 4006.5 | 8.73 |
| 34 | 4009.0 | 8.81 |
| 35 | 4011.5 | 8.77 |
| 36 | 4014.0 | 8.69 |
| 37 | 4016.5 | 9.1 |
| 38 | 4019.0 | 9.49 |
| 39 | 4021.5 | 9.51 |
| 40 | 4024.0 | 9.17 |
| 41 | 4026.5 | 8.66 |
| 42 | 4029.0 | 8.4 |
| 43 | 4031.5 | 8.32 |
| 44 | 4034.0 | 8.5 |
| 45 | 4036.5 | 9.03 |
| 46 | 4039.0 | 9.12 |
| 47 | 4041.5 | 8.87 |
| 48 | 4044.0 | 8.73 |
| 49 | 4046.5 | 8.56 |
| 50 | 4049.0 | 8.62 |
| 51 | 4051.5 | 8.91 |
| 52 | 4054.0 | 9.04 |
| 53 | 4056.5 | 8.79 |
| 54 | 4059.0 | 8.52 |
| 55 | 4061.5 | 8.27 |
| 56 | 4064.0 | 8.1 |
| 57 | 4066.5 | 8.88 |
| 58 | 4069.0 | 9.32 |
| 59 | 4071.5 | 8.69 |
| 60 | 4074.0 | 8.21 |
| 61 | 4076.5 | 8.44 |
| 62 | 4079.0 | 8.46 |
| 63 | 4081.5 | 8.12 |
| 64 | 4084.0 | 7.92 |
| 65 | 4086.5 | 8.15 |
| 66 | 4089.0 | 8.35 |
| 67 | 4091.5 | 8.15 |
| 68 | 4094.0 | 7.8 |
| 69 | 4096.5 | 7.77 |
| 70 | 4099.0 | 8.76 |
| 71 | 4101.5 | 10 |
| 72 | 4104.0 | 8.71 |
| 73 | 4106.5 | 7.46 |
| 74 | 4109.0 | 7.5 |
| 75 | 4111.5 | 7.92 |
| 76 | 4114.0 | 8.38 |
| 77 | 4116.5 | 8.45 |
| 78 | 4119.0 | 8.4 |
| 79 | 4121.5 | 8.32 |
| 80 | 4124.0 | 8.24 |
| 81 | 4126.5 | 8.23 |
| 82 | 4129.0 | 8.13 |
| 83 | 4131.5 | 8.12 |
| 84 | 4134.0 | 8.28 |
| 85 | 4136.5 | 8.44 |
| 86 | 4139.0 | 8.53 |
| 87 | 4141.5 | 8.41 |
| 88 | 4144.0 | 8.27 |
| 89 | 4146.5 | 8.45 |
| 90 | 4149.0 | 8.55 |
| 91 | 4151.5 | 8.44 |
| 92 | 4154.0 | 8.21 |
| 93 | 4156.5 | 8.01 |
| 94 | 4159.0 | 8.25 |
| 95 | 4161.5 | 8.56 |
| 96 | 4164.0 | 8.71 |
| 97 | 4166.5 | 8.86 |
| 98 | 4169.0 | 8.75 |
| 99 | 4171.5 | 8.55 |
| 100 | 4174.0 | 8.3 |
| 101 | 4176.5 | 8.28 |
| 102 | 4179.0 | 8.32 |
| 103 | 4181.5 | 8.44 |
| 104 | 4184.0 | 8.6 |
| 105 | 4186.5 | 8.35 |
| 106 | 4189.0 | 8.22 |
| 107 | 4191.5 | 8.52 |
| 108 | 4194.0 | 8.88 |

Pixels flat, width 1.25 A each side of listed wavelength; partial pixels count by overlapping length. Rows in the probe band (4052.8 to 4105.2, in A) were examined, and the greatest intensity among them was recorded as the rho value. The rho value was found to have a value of 10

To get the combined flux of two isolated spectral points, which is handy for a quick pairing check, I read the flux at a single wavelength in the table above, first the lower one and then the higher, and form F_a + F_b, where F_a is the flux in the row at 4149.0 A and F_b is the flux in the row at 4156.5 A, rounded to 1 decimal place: 16.6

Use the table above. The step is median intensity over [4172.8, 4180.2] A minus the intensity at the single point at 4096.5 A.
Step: 0.53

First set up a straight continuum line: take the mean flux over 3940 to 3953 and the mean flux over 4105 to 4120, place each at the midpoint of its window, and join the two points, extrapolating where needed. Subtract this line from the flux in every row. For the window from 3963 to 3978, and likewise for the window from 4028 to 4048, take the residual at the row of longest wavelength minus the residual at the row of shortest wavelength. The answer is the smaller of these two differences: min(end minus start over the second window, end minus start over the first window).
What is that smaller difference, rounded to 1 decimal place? -0.1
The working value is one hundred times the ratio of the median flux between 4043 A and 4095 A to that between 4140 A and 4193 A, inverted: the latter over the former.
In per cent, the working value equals 100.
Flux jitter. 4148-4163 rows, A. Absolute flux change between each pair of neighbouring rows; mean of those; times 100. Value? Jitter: 21.8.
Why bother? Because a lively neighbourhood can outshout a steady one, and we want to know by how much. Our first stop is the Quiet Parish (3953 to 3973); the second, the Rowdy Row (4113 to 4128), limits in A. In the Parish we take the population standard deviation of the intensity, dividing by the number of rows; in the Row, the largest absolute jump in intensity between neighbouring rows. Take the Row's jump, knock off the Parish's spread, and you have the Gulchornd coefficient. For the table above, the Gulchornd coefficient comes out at -0.47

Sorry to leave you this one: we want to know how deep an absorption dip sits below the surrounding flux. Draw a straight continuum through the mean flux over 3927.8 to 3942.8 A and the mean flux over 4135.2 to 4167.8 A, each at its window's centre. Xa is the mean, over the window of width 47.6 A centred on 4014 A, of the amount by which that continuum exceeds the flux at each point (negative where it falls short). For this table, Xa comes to -1.0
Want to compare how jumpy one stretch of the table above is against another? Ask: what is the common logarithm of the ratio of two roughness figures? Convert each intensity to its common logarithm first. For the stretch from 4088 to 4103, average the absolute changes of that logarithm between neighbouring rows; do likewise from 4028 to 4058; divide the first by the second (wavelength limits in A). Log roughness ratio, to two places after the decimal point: 0.46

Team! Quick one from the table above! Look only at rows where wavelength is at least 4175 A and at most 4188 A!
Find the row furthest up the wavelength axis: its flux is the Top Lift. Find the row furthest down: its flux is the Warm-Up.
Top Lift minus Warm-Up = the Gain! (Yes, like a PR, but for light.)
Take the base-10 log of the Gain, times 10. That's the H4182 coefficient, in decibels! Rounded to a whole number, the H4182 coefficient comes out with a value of -12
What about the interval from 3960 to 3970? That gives -9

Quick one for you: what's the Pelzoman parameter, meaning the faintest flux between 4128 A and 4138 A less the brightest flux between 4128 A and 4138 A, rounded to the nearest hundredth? -0.32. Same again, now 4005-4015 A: -0.12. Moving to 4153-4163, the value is -0.55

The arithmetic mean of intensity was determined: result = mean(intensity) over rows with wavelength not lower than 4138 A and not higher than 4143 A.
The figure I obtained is 8.5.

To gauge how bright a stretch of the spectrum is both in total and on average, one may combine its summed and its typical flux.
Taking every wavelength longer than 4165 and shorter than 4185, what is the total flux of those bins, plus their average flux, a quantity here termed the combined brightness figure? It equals 76.6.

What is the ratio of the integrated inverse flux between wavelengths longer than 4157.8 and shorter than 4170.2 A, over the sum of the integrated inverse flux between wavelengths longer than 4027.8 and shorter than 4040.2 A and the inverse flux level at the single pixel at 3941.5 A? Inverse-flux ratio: 0.93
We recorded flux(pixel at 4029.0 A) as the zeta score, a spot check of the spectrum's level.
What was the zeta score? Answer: 8.4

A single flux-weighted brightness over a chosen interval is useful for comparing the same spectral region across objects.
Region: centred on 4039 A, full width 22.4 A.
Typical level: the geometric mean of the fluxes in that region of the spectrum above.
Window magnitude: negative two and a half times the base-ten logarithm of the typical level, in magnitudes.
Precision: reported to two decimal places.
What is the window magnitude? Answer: -2.35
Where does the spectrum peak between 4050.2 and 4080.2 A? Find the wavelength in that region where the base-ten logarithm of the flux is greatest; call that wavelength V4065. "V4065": 4069.0 A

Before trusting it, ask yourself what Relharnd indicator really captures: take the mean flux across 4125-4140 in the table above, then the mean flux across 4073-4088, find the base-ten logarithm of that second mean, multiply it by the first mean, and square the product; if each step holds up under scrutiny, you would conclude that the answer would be 57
